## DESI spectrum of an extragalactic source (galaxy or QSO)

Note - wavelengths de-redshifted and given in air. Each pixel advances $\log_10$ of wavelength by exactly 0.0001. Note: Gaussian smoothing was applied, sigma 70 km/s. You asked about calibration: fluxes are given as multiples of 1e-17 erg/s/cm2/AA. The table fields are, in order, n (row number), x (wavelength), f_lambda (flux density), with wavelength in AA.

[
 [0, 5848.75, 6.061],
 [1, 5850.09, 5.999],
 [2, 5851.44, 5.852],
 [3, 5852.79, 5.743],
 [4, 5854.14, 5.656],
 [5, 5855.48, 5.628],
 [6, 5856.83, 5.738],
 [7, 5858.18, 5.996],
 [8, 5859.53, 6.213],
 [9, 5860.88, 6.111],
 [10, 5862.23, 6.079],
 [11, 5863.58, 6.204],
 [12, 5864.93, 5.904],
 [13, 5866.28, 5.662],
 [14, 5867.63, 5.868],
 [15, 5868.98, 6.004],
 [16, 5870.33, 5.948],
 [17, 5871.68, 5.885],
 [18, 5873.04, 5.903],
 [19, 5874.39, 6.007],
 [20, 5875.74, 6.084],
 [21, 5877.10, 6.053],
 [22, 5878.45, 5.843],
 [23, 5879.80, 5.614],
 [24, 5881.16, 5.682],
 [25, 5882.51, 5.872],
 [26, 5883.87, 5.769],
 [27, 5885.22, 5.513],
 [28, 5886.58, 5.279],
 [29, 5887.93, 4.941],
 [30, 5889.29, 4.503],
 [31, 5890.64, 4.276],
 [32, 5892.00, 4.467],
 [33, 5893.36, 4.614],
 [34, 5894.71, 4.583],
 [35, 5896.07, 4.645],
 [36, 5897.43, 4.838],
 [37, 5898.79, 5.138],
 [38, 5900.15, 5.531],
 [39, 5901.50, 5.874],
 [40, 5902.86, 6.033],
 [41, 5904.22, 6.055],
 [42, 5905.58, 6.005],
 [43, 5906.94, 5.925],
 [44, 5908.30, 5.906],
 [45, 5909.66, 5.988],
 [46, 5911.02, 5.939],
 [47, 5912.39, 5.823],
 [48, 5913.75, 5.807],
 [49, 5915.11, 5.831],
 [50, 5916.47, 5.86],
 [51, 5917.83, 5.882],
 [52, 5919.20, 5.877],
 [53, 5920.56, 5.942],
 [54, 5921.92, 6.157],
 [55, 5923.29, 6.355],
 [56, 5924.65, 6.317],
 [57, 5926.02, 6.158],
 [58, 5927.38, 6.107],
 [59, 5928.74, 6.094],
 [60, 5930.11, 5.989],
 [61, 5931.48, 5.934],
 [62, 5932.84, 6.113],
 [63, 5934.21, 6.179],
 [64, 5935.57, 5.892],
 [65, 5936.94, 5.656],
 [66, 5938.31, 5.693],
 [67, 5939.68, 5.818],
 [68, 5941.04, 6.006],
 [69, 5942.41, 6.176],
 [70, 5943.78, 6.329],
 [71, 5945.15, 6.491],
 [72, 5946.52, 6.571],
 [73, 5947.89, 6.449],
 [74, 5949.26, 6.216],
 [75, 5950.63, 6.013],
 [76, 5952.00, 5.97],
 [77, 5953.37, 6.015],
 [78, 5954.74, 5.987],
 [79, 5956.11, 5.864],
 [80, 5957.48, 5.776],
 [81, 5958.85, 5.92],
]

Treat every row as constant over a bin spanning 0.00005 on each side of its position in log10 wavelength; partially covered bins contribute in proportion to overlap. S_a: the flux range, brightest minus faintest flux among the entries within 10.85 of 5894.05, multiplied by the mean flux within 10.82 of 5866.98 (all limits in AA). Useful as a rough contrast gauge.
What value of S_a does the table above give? 11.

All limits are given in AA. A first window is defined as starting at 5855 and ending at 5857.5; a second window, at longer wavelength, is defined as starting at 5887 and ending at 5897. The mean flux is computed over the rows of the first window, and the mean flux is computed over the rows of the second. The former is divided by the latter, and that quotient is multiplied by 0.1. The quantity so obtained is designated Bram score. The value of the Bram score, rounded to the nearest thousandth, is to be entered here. 0.124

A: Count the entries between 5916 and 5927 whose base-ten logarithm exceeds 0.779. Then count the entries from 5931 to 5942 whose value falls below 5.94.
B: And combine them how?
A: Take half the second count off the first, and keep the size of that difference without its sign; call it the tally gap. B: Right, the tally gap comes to 1.5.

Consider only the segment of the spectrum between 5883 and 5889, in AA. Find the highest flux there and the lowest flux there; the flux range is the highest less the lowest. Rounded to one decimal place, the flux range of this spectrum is 0.8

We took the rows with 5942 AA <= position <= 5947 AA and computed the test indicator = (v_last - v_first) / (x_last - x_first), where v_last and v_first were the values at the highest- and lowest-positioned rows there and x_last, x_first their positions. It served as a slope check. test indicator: 0.10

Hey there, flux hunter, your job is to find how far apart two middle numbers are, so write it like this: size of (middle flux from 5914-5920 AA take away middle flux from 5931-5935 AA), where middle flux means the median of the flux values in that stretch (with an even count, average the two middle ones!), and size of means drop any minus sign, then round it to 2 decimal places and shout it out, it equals 0.24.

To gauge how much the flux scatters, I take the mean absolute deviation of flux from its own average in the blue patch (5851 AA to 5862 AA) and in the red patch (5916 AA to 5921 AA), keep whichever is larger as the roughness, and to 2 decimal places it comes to 0.18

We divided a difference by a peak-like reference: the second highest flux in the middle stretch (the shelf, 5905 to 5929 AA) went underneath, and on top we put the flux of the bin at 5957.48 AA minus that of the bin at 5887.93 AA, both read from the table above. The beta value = 0.13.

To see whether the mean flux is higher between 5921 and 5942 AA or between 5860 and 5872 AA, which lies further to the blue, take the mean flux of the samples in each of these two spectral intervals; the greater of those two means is 6.03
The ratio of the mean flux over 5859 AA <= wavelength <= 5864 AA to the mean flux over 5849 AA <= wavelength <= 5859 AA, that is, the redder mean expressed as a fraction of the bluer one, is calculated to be 1.06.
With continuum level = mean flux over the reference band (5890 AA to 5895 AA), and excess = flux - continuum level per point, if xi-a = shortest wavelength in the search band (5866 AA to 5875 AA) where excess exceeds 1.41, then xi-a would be 5868.98 AA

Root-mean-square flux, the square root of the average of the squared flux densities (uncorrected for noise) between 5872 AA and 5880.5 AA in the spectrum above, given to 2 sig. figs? 5.9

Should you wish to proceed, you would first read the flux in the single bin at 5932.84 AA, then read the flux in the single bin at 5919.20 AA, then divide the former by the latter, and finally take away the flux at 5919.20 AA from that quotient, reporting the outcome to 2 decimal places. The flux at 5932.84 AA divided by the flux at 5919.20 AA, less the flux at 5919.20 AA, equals -4.84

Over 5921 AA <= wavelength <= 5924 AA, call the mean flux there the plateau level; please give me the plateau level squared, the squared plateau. 39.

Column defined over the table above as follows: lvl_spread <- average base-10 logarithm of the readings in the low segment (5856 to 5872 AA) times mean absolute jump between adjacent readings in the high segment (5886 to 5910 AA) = 0.14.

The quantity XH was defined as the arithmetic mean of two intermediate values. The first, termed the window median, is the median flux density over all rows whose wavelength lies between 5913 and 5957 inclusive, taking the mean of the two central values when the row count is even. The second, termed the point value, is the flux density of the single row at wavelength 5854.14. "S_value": 5.83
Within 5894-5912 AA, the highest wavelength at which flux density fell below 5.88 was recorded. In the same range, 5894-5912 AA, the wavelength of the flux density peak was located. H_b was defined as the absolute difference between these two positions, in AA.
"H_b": 2.7 AA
